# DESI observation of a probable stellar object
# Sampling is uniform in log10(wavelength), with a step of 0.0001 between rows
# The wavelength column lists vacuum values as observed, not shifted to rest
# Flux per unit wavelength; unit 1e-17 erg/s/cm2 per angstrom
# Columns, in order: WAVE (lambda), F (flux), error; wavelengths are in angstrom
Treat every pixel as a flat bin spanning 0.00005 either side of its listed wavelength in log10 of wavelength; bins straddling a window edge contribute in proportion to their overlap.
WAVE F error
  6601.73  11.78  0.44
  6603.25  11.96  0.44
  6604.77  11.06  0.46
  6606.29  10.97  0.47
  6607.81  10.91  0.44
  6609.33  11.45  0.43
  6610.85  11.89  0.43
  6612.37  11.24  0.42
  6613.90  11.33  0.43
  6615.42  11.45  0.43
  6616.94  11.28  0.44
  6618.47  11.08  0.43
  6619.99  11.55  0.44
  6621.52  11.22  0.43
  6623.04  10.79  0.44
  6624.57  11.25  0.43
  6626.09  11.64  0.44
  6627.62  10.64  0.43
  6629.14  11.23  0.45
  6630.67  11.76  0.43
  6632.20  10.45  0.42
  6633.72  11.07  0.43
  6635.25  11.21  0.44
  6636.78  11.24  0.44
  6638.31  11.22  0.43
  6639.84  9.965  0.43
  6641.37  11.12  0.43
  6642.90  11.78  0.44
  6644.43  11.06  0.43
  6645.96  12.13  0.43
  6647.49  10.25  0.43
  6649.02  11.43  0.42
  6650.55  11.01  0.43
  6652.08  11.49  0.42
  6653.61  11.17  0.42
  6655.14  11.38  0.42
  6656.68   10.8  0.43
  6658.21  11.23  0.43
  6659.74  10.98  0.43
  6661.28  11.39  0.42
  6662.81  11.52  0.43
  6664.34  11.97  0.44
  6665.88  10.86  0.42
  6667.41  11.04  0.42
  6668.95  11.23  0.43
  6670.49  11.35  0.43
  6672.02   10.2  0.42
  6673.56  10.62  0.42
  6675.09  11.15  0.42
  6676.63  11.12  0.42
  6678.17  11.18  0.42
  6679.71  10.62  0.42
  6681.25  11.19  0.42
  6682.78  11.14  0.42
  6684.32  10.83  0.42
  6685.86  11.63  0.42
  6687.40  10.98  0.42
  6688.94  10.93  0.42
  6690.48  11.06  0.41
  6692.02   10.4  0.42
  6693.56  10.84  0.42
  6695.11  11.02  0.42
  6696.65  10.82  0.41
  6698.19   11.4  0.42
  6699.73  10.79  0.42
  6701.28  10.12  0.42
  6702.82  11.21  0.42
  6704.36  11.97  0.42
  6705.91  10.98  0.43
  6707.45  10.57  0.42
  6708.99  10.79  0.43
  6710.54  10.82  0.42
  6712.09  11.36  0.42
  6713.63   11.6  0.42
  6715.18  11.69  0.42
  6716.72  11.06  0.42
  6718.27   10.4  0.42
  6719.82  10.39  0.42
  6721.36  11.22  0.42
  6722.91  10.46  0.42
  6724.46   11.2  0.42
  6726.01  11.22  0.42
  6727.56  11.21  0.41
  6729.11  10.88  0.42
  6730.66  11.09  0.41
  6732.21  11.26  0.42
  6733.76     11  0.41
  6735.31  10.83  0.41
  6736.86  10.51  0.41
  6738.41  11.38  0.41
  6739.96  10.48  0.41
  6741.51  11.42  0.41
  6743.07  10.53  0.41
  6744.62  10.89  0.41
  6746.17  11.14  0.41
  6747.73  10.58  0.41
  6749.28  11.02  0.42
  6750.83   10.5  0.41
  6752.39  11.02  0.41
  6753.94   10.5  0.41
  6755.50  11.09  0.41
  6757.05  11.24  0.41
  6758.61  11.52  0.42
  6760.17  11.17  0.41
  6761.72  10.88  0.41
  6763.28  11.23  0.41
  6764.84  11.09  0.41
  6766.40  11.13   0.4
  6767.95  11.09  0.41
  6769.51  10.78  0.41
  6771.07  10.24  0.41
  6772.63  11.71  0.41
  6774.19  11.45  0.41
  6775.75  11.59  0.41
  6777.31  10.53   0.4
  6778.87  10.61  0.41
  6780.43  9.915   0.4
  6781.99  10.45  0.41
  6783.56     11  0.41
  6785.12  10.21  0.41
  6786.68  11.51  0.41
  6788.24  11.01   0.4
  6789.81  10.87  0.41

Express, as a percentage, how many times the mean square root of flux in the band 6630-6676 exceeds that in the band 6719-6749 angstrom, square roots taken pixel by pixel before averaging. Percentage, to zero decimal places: 101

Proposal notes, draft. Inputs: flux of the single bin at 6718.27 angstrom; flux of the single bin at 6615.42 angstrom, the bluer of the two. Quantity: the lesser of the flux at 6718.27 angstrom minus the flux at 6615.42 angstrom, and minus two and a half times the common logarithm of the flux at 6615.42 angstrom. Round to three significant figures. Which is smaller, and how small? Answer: -2.65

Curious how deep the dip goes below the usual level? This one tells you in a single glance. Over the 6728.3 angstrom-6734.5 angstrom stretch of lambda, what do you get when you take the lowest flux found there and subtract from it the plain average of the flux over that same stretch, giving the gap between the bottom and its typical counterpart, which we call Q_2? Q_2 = -0.18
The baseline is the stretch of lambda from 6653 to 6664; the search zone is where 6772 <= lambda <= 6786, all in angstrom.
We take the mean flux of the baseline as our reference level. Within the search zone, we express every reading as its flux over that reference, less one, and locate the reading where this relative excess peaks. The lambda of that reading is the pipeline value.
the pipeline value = 6772.63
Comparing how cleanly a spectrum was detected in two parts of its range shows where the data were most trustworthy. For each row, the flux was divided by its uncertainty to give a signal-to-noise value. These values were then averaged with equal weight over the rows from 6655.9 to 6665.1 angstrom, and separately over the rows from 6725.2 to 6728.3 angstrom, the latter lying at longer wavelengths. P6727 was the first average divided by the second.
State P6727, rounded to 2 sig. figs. 0.97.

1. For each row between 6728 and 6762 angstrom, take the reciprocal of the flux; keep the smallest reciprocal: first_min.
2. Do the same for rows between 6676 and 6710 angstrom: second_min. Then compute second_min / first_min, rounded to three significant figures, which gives 0.962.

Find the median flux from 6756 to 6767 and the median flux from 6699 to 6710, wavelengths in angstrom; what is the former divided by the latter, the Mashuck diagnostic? 1.04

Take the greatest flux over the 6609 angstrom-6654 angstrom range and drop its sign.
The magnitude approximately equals 12.1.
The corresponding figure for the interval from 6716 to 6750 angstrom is 11.4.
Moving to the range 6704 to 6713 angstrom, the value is 12.0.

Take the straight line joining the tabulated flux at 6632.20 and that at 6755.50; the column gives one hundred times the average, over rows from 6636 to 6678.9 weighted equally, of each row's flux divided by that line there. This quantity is 105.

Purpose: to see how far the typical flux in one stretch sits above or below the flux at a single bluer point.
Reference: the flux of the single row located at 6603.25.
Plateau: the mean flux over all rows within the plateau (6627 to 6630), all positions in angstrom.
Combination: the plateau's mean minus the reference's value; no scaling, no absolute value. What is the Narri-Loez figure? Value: -1.0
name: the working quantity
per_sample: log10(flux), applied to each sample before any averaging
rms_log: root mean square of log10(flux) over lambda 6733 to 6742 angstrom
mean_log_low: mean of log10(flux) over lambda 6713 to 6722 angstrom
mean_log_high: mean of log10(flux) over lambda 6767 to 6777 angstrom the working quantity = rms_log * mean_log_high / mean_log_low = 1.04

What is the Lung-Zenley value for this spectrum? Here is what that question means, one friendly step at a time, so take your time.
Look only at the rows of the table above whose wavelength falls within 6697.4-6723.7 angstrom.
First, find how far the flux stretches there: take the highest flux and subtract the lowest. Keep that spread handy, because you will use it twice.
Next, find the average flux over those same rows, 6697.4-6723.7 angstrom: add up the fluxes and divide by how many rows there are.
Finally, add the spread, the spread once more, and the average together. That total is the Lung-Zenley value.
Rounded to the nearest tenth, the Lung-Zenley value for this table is 14.7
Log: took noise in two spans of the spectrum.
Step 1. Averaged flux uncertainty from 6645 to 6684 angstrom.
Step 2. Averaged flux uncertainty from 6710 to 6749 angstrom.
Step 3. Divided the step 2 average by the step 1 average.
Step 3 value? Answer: 0.978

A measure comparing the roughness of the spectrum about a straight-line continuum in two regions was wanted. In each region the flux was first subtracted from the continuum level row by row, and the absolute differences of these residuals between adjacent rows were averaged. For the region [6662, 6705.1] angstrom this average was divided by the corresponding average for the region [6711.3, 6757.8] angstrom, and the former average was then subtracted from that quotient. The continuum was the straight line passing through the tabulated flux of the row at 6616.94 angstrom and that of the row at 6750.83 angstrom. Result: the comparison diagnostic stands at 0.58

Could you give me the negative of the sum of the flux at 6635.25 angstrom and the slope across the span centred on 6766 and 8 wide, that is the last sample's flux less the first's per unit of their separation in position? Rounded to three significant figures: -11.1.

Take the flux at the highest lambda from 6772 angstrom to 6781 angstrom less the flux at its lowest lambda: -1.8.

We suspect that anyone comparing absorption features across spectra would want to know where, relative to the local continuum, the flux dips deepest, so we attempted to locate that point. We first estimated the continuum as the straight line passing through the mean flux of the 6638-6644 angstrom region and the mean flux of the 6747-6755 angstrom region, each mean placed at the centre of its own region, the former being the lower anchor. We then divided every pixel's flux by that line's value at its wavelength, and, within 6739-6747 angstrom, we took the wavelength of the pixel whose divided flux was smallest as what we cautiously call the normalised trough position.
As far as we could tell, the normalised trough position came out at 6739.96 angstrom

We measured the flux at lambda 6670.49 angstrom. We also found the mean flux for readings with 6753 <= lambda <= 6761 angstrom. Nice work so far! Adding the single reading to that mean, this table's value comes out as 22.5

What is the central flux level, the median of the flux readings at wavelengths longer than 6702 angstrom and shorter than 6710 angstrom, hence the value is 11.0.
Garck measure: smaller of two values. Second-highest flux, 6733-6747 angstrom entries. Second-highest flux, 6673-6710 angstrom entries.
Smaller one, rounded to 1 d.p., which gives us 11.4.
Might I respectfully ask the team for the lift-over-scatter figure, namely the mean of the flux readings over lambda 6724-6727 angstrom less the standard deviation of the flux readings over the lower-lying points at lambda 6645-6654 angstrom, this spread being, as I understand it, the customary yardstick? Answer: 10.6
